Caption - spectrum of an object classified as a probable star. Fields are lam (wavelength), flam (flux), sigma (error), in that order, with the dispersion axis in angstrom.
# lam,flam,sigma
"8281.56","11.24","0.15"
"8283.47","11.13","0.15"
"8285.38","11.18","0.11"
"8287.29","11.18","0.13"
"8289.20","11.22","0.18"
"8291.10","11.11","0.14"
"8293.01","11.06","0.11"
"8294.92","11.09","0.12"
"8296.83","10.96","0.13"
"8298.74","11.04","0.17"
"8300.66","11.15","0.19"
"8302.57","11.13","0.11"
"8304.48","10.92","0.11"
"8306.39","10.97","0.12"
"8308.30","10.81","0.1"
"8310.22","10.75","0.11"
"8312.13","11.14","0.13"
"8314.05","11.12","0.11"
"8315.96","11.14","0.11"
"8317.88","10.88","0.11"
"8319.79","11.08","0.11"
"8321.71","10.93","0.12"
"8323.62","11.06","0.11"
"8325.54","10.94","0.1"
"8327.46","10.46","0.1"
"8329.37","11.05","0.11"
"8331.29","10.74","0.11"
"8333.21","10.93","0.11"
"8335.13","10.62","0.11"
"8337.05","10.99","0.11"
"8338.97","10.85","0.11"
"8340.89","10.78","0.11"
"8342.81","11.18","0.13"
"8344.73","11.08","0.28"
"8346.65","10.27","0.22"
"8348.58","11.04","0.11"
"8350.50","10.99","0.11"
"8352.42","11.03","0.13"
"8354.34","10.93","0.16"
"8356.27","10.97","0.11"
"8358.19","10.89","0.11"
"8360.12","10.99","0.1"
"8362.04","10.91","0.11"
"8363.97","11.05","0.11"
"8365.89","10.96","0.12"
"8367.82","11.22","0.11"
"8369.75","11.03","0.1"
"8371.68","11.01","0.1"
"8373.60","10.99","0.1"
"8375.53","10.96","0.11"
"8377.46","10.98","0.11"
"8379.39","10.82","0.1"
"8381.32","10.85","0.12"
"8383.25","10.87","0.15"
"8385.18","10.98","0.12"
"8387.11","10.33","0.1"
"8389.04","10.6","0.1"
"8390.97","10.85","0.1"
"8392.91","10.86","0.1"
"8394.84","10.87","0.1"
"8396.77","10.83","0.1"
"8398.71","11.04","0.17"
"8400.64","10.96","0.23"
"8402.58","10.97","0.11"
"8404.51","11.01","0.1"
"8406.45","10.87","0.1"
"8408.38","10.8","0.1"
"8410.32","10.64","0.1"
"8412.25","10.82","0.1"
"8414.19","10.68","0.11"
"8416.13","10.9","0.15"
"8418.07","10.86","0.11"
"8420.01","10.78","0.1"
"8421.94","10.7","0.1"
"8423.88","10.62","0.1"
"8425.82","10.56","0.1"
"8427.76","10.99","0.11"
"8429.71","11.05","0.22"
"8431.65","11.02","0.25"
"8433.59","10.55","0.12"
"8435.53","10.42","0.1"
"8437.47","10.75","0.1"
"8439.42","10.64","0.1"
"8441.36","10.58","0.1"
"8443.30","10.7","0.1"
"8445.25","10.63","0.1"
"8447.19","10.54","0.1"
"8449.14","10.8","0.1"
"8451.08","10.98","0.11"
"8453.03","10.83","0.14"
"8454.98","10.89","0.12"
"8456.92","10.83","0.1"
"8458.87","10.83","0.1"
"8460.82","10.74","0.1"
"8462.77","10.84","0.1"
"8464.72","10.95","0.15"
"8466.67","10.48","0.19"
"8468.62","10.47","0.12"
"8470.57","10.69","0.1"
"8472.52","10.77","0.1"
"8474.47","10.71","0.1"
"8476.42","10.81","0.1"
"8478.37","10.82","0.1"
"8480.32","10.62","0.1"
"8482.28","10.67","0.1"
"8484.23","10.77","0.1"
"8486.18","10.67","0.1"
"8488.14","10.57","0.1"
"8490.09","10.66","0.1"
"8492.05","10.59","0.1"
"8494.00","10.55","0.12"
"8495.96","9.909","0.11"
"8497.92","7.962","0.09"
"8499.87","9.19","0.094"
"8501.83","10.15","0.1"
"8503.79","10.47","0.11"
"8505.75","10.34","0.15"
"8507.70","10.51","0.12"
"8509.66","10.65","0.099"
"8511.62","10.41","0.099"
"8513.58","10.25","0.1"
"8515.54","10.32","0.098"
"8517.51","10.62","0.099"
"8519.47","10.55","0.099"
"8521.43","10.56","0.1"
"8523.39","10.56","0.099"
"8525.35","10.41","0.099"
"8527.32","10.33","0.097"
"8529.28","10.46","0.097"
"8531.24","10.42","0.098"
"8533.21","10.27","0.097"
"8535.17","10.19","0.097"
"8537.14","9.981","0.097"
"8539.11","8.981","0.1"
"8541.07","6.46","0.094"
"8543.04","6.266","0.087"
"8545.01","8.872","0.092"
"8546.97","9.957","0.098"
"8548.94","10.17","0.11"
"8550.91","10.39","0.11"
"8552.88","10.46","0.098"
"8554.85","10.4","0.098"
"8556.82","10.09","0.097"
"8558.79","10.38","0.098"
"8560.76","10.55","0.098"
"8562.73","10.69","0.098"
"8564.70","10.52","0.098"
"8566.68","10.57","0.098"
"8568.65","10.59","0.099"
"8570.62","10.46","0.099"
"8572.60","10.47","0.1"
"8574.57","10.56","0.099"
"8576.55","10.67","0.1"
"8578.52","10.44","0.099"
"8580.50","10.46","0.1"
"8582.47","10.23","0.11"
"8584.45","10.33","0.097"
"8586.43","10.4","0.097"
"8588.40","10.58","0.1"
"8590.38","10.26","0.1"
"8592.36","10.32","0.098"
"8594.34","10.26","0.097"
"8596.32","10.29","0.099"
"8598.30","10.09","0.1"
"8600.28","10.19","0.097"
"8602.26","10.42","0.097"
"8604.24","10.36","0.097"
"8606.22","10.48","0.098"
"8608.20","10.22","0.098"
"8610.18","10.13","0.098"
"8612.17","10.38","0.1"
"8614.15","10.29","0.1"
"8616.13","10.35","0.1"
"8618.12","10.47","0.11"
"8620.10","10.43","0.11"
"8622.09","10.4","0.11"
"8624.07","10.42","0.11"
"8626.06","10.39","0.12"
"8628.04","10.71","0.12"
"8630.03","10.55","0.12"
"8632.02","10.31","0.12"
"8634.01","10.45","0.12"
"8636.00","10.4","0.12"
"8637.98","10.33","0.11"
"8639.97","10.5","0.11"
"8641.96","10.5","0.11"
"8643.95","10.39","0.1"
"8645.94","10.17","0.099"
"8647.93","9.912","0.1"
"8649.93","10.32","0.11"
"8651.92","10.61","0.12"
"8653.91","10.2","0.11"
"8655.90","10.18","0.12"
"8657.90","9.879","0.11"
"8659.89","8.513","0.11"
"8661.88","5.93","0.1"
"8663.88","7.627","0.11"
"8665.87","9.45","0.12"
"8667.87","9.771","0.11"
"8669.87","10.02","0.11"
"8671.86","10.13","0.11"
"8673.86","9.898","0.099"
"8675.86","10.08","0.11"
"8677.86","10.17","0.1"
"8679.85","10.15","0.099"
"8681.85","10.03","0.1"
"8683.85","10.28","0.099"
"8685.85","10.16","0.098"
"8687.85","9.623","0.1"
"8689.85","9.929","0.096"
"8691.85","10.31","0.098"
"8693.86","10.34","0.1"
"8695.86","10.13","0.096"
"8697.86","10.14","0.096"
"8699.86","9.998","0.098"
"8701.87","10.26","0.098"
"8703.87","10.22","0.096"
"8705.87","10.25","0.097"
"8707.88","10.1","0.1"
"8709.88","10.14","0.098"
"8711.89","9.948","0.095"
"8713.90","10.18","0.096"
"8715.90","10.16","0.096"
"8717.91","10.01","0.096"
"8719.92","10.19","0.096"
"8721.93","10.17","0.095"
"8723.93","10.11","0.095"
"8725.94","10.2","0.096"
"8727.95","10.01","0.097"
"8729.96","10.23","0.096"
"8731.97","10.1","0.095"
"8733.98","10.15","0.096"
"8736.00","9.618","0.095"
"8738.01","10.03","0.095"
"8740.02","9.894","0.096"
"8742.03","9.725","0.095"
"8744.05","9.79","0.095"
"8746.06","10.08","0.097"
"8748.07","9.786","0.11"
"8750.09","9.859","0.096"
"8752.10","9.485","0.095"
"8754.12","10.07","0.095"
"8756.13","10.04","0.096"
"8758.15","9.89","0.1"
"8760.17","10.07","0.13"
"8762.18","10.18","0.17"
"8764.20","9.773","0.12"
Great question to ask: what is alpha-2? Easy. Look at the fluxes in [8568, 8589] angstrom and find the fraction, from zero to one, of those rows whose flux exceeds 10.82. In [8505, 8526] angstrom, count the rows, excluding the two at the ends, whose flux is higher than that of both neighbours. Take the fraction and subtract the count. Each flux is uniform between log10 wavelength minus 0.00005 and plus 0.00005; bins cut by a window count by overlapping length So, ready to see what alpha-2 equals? -2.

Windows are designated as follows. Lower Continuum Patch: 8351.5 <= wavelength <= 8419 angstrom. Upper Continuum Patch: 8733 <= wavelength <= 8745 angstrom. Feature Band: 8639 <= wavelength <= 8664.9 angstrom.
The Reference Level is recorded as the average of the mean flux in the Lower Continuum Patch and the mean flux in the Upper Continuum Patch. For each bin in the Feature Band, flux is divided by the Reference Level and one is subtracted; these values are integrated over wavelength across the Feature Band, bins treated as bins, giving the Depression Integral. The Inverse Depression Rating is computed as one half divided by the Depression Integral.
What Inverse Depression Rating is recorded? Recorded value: -0.3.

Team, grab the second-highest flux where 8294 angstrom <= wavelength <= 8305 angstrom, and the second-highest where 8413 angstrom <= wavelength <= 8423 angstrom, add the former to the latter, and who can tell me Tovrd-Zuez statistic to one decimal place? 22.0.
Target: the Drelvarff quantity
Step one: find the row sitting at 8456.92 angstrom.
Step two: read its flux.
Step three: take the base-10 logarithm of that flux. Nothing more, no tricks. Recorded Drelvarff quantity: 1.035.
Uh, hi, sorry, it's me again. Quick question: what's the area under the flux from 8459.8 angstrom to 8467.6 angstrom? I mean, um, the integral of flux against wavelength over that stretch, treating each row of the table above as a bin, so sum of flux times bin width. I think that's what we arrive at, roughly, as 83.8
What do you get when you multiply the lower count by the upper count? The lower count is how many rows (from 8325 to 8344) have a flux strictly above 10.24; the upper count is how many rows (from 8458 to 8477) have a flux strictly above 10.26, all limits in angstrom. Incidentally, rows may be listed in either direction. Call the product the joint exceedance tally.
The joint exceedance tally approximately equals 100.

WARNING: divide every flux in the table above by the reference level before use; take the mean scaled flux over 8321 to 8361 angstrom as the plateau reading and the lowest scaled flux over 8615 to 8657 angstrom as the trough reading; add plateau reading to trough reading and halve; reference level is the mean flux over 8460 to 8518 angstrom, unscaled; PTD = 1.00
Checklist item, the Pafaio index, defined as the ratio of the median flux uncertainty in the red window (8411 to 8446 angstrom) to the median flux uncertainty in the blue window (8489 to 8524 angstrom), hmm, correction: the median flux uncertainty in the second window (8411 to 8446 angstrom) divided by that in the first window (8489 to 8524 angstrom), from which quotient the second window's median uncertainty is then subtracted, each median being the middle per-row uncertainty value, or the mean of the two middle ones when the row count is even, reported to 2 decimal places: 0.90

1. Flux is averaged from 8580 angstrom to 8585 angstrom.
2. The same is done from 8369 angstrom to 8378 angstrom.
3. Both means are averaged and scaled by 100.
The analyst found 1067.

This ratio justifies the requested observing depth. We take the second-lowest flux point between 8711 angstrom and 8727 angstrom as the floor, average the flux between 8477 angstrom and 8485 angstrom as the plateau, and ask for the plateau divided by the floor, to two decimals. 1.07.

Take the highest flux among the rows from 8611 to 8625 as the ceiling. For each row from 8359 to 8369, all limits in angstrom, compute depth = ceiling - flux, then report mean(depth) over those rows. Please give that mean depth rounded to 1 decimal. -0.6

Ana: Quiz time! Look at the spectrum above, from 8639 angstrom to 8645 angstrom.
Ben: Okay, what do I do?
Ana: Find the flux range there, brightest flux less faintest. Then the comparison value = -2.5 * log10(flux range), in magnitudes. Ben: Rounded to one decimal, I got 2.4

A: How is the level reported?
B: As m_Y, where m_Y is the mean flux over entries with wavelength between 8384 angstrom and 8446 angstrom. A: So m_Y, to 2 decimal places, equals 10.78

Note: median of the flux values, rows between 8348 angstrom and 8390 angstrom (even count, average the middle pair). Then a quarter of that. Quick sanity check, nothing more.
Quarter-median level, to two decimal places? 2.74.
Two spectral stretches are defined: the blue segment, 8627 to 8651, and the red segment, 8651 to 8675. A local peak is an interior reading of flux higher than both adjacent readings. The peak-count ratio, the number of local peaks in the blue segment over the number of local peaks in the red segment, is 1.0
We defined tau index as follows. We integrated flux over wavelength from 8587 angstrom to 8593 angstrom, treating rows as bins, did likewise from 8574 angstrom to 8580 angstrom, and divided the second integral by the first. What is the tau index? 1.01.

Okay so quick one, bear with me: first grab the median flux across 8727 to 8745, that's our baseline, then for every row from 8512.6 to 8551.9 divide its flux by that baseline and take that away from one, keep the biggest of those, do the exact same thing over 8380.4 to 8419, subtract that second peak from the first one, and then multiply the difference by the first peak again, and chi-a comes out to 0.152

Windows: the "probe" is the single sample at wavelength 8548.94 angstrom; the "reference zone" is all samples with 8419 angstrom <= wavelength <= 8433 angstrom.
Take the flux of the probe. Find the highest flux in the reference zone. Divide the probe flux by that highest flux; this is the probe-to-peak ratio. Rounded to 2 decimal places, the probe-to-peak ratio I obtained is 0.92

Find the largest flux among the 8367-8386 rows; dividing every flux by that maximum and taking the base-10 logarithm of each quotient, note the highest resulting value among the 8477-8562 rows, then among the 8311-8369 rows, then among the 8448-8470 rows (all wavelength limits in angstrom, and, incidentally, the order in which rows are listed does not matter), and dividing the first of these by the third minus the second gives 1.7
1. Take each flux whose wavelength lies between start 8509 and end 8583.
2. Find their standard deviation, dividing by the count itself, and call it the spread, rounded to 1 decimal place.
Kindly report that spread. 1.0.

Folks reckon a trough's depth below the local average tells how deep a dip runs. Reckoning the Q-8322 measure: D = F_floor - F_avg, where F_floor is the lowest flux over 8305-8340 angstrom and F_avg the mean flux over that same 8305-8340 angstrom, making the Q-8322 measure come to -0.45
